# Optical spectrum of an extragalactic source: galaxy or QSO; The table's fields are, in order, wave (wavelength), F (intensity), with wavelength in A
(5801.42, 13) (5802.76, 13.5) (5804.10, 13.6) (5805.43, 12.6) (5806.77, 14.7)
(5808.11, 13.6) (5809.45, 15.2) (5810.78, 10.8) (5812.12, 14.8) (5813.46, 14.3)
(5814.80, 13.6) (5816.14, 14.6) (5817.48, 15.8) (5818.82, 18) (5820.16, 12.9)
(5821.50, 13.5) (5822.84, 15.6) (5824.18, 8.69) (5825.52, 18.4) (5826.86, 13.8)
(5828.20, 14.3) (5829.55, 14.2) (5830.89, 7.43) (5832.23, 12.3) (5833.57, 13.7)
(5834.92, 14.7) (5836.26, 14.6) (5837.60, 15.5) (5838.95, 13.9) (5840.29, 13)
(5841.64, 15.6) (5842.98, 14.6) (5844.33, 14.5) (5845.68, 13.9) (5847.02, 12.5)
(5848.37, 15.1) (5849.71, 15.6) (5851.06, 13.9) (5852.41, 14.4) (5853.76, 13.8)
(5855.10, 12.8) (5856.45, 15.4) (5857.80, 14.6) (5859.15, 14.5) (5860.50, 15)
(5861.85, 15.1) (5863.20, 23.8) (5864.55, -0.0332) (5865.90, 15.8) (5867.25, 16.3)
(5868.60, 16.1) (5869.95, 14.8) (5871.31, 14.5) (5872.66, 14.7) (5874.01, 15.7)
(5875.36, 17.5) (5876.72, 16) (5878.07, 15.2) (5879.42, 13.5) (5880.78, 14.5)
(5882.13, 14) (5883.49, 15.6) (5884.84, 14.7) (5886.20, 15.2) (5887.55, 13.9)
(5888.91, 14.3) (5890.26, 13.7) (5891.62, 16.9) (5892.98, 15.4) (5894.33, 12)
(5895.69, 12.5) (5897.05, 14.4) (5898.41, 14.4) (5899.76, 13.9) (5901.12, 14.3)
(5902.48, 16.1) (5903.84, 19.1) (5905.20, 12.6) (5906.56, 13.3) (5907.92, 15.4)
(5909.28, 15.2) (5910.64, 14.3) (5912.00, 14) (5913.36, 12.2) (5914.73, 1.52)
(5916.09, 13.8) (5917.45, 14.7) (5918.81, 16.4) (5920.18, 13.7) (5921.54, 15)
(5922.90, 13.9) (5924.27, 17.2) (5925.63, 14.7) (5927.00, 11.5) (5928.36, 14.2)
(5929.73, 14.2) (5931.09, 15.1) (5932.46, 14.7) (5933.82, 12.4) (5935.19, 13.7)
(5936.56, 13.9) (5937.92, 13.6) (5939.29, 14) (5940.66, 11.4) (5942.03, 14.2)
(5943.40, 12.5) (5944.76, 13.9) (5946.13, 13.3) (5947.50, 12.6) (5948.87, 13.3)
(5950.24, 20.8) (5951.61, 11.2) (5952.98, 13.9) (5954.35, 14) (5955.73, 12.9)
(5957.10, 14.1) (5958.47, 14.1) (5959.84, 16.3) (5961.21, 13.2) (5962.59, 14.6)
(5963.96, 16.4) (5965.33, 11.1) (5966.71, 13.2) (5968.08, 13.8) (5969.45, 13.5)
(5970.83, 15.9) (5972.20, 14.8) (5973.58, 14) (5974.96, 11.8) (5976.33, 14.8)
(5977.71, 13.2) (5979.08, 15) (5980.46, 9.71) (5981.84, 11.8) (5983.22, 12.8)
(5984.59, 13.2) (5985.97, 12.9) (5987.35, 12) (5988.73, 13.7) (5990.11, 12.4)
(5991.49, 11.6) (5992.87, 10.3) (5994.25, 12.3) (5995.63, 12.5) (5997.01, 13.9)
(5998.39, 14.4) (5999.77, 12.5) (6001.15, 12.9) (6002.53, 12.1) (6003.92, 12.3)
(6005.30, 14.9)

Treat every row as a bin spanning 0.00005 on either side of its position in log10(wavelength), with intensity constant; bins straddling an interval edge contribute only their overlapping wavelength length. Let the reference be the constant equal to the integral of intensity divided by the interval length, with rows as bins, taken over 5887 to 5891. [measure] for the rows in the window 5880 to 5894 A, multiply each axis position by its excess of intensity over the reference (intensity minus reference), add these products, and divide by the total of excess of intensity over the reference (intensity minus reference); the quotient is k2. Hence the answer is 5888.2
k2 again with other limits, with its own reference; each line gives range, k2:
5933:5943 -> 5937.7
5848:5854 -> 5849.2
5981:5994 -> 5988.3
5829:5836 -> 5831.0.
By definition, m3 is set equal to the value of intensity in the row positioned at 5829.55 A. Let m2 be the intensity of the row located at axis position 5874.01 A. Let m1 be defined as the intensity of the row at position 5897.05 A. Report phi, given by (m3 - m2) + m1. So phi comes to 12.9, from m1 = 14.4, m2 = 15.7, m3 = 14.2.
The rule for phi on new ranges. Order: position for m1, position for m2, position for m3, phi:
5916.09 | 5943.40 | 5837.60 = 16.8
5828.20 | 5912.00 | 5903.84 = 19.4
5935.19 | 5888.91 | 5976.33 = 14.2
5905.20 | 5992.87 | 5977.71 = 15.5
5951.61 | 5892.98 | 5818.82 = 13.8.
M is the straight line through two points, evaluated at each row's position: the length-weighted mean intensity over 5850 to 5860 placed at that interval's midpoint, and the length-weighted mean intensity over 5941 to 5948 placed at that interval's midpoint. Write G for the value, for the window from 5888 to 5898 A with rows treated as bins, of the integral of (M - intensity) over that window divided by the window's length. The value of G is -0.3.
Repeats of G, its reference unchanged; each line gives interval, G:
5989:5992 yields 0.4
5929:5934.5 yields -0.7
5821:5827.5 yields 0.6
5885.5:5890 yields -0.5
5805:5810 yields 0.7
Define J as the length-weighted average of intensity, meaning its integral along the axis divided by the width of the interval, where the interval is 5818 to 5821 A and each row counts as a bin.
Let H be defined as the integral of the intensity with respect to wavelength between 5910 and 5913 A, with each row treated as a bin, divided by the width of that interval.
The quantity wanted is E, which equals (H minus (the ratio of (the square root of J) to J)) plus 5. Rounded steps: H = 14.0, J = 15.4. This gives 18.7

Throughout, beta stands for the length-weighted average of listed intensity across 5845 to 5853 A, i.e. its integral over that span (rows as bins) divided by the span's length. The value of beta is 14.2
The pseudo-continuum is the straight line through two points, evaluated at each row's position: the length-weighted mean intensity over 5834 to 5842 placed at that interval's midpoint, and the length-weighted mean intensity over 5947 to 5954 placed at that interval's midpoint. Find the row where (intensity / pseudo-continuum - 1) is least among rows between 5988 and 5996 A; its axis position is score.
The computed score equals 5992.87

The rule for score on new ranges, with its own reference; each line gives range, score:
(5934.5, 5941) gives 5940.66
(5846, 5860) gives 5847.02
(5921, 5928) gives 5927.00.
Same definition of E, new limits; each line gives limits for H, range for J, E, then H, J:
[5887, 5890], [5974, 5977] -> 18.8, 14.1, 13.4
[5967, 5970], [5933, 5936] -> 18.4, 13.6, 13.2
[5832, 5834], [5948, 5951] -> 17.8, 13.1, 16.6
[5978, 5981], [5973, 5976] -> 17.3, 12.6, 13.1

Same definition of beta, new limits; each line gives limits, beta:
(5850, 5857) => 14.1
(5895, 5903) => 14.2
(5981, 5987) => 12.6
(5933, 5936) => 13.2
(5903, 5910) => 15.1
